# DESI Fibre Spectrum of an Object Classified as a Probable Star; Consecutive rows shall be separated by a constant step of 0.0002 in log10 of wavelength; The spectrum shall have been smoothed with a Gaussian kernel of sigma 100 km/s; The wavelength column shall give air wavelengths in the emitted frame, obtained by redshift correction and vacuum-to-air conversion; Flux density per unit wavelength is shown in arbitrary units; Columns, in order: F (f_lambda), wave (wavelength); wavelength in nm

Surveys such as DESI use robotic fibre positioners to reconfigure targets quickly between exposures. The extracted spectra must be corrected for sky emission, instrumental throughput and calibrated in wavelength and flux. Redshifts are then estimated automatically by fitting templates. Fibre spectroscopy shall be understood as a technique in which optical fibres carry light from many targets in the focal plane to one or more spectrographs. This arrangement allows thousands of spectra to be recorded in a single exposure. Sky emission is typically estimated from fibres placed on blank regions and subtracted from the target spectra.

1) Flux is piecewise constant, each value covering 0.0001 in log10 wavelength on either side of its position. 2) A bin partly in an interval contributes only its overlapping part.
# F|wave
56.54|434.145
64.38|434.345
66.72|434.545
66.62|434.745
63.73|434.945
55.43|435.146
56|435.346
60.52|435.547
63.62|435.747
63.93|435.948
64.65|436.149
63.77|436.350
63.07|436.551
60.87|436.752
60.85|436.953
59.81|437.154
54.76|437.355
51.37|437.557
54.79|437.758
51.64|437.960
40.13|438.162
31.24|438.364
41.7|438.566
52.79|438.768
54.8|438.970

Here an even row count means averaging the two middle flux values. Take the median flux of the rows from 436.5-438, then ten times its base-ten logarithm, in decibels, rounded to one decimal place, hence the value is 17.6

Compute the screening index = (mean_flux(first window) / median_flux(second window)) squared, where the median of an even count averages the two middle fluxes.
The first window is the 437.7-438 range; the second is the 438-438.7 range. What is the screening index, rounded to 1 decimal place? 1.8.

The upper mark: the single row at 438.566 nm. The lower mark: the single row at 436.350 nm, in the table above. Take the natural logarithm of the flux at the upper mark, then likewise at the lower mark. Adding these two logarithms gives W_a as 7.89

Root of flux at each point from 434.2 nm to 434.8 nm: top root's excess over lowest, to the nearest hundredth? 0.14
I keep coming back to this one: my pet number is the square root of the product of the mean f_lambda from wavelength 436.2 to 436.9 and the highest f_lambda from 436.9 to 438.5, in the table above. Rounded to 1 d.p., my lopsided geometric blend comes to 61.7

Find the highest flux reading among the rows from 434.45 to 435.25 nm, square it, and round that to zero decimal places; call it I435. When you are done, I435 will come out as 4452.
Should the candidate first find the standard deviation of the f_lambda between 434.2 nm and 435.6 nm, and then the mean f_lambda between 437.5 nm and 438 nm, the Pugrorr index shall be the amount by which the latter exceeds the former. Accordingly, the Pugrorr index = 48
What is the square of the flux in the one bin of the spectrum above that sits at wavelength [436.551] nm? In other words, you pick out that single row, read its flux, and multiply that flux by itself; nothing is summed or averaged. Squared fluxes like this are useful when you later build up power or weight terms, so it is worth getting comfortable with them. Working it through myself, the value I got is 3978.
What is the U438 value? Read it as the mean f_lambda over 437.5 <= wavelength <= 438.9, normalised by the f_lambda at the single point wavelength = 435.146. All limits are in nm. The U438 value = 0.83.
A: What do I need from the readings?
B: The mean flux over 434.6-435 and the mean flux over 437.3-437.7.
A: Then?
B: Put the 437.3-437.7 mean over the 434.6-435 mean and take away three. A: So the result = -2.19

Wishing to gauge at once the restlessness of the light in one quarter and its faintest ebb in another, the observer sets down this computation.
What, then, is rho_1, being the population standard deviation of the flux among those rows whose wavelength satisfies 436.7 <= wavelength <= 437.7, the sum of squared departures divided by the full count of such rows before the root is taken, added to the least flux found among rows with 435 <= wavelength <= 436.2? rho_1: 59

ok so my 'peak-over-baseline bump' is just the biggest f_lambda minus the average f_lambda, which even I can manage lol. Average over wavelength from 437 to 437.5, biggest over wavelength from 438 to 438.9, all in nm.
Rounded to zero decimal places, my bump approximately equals -4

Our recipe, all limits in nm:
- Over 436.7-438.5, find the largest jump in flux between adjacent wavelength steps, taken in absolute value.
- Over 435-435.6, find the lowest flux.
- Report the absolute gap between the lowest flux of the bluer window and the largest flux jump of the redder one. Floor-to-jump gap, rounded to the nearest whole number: 44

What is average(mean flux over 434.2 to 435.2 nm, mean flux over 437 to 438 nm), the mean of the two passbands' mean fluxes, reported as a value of 59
